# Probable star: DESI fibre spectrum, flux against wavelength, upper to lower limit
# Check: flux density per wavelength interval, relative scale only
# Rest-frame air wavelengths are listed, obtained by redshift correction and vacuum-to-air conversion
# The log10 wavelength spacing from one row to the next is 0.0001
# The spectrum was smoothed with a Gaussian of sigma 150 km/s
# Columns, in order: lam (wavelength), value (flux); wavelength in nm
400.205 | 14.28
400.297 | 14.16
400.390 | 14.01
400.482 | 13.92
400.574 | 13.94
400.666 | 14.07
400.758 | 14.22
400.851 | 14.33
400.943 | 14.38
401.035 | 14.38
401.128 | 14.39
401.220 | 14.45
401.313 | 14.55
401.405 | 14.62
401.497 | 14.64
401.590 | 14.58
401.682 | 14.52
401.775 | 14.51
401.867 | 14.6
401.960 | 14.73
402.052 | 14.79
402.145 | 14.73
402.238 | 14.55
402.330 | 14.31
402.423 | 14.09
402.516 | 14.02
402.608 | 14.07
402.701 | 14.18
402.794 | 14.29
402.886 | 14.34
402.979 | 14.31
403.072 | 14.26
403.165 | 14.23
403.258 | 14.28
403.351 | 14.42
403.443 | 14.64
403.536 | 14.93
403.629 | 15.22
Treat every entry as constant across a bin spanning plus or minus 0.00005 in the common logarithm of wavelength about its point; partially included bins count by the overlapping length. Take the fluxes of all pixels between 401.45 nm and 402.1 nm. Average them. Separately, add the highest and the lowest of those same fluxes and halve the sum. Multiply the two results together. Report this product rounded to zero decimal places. 214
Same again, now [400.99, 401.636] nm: 211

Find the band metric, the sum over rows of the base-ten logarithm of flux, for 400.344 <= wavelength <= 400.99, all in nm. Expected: 8.05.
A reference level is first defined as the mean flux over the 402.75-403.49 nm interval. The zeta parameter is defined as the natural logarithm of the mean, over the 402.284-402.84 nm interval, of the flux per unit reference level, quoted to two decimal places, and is -0.01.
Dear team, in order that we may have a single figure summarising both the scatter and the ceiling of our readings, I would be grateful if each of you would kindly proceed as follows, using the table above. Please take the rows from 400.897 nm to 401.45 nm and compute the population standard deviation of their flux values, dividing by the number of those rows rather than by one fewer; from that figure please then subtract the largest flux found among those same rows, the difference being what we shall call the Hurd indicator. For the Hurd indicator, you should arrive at -14.5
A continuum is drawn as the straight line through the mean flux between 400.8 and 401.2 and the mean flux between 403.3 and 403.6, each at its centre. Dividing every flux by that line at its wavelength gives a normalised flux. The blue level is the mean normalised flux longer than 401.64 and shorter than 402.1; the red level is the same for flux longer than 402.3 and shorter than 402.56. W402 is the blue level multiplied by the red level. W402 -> 0.98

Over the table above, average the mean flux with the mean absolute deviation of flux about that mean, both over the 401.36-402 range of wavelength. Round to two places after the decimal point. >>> 7.33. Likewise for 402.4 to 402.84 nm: 7.11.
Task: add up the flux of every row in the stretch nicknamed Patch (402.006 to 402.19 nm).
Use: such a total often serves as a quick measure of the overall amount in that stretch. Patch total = 29.5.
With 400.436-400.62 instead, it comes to 27.9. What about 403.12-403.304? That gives 28.5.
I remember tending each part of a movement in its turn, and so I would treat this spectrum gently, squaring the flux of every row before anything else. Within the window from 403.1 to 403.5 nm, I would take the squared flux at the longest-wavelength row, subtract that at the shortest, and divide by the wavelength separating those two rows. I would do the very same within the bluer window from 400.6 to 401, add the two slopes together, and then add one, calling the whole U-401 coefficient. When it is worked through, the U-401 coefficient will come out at 75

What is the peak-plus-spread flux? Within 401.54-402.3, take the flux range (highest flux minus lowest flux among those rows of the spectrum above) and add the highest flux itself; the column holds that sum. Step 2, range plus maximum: 15.1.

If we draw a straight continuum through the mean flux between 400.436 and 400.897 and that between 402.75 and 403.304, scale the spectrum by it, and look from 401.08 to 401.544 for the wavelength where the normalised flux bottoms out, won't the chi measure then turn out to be 401.128 nm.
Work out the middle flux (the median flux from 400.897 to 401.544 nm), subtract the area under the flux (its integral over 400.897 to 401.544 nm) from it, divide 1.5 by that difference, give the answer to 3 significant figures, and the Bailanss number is 0.295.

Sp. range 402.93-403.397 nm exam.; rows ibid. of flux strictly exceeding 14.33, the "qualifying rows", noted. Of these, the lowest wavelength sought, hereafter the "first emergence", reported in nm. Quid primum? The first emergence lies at 403.351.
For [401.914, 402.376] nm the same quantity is 401.960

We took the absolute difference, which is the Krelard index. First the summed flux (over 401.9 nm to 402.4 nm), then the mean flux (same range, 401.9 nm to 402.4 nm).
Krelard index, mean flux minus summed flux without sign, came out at 58.5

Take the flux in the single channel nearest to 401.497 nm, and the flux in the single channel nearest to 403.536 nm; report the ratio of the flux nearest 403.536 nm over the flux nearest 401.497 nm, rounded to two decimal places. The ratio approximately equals 1.02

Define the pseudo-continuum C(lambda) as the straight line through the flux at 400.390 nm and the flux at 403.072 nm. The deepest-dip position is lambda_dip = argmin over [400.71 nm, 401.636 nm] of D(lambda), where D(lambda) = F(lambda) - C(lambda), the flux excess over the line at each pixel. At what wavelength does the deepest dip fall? 400.758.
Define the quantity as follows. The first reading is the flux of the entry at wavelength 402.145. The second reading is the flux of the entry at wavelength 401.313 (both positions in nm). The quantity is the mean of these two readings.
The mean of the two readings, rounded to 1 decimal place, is 14.6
